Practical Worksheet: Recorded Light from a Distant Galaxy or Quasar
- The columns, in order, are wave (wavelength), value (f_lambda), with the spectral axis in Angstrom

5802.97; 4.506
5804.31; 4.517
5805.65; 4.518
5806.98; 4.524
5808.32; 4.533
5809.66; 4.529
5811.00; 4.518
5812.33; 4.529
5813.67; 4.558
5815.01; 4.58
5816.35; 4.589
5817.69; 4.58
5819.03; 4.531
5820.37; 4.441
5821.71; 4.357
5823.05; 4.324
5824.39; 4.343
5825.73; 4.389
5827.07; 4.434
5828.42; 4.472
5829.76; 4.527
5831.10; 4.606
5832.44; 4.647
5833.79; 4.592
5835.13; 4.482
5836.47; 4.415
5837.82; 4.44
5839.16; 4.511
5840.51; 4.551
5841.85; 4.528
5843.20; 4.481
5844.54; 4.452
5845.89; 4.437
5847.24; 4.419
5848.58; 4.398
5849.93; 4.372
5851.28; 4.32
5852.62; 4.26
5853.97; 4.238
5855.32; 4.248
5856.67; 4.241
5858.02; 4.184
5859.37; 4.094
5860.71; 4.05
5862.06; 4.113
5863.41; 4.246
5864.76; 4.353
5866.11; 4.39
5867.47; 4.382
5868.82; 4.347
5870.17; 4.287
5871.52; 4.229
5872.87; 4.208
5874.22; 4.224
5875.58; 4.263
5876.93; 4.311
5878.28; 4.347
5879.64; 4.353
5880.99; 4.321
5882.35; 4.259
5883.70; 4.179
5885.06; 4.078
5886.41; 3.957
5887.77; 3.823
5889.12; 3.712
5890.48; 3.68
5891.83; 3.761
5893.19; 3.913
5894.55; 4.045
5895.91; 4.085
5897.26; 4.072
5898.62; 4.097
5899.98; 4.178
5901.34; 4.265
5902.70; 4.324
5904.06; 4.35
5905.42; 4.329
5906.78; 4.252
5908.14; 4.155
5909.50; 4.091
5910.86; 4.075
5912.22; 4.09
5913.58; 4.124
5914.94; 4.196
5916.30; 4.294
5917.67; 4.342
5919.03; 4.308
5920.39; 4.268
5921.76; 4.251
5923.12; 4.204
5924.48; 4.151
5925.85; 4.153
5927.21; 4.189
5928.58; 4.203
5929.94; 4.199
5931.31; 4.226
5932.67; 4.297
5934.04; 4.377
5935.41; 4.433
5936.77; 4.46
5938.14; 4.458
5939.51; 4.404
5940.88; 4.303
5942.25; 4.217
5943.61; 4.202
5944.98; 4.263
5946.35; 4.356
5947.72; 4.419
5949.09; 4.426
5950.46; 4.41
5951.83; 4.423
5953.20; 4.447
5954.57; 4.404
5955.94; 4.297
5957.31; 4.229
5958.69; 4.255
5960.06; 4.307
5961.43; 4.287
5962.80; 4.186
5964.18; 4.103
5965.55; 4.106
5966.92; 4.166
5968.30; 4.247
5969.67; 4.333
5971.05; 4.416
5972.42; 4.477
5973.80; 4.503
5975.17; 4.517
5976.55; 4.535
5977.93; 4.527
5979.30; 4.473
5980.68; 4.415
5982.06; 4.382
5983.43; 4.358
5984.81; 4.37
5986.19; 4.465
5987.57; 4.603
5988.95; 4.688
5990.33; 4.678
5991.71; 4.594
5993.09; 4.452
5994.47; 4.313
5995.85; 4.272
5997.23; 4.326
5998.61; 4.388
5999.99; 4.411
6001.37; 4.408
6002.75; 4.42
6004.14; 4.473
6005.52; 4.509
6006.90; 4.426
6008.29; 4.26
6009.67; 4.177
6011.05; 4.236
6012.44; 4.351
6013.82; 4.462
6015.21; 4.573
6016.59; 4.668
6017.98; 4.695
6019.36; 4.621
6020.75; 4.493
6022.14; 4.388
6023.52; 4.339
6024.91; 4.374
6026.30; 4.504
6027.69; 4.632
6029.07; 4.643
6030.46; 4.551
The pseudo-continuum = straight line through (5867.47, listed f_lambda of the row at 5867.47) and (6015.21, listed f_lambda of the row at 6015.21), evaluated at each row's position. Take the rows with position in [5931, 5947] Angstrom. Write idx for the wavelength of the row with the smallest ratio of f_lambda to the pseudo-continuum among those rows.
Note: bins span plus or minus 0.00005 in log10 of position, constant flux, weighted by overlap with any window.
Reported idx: 5943.61 Angstrom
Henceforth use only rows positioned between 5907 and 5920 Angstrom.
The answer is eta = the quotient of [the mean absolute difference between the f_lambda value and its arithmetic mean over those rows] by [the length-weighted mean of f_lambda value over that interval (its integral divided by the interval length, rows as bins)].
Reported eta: 0.021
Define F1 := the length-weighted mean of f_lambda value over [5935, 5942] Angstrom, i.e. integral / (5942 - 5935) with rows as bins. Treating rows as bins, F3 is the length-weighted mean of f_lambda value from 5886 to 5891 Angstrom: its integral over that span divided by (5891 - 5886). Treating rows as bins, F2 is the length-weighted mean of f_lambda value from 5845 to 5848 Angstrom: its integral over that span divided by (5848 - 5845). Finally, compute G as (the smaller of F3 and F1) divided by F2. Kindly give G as 0.86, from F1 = 4.40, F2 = 4.43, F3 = 3.8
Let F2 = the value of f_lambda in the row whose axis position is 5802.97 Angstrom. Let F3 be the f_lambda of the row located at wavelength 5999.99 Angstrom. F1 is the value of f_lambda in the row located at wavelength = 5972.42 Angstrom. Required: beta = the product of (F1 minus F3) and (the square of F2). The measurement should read 1.3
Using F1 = 4.477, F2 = 4.506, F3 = 4.411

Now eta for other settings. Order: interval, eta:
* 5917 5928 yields 0.014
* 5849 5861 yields 0.018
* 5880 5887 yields 0.027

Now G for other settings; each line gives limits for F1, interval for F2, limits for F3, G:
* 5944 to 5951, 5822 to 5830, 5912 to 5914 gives 0.93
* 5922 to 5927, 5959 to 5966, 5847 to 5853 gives 0.99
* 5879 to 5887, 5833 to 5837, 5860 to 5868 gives 0.93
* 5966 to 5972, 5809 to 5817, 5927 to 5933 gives 0.93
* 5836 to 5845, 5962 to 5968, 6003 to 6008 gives 1.07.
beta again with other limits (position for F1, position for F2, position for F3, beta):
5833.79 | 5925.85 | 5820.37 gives 2.6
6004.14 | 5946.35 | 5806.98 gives -1.0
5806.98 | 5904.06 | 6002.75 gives 2.0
